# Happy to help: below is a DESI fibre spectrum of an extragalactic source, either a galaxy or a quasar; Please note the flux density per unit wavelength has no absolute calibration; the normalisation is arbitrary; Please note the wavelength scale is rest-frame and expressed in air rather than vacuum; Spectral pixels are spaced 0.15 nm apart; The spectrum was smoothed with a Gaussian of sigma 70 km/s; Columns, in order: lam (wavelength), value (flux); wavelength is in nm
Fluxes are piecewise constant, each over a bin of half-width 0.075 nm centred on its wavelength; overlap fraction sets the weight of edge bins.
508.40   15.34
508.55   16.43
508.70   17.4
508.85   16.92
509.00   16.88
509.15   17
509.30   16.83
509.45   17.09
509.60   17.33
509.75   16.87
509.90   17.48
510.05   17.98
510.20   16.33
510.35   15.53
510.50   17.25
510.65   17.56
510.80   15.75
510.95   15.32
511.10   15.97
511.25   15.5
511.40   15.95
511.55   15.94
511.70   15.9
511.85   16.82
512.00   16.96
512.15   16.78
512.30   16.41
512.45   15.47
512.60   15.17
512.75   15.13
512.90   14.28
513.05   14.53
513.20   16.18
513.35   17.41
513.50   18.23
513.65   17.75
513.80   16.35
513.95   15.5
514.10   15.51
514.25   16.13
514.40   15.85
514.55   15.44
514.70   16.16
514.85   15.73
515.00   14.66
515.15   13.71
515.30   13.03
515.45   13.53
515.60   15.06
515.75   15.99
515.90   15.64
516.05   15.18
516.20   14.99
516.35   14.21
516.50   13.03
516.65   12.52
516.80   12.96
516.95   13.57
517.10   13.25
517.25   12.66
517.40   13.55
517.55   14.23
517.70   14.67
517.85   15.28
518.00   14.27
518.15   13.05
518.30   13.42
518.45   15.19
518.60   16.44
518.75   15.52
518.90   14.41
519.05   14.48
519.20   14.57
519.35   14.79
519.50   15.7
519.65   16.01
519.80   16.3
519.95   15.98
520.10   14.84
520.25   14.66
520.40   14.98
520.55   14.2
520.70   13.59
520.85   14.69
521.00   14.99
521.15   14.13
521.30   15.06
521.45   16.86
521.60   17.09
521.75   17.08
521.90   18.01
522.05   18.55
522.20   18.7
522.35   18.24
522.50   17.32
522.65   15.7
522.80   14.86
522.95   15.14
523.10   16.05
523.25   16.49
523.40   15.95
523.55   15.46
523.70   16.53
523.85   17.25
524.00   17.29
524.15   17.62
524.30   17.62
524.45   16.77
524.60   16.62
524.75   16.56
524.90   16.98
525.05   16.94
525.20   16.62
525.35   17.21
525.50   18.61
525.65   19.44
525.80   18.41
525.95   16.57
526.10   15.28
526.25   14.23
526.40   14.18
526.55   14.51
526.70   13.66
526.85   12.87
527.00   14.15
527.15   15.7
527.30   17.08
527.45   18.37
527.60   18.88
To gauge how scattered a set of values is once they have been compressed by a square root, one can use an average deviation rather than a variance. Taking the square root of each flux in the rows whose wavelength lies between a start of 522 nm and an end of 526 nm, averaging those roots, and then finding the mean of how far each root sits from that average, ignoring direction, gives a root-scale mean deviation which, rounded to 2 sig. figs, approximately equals 0.11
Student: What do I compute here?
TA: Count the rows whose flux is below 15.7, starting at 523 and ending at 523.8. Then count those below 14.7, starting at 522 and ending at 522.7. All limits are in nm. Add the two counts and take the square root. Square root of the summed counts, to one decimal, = 1.0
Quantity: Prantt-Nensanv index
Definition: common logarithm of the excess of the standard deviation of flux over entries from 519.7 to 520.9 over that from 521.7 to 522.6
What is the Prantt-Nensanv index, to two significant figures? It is -0.65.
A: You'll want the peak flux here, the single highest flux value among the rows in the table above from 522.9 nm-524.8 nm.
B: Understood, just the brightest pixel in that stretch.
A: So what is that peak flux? 17.62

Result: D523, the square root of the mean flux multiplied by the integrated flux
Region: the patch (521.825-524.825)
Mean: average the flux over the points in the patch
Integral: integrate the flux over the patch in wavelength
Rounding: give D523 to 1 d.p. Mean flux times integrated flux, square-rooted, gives 29.2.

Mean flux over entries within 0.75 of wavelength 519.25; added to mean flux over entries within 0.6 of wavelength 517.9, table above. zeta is 29.6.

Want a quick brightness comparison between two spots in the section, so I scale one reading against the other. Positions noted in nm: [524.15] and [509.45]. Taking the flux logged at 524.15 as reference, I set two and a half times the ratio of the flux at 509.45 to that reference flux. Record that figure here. 2.42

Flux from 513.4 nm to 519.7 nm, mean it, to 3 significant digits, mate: 14.8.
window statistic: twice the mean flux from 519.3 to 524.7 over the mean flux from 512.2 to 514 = 2.01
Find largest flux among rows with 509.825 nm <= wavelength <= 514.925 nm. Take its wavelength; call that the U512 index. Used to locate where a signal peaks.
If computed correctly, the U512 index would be 513.50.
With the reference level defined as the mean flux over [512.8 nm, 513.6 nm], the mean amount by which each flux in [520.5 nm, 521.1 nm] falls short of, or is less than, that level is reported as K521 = 1.8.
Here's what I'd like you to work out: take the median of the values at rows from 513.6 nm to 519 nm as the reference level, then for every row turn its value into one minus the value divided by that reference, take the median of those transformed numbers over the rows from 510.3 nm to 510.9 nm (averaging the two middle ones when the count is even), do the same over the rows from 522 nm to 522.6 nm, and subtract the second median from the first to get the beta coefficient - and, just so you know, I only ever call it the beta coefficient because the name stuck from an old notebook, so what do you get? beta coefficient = 0.13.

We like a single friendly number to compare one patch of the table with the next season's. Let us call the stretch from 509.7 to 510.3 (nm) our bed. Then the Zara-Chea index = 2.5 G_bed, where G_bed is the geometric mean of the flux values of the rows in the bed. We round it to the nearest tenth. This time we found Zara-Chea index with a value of 42.9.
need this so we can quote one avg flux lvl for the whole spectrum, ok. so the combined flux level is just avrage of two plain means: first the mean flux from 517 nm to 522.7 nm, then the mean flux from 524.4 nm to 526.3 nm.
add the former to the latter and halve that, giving 16.1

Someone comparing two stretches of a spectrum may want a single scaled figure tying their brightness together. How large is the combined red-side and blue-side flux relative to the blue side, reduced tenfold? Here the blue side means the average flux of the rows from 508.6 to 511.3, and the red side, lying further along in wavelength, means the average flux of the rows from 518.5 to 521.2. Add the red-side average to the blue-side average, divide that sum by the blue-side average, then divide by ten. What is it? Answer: 0.190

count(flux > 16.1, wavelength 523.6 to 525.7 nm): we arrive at 14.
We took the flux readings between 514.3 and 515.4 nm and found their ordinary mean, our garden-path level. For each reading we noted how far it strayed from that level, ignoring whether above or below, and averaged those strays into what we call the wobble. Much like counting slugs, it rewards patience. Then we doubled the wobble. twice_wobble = 2.0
